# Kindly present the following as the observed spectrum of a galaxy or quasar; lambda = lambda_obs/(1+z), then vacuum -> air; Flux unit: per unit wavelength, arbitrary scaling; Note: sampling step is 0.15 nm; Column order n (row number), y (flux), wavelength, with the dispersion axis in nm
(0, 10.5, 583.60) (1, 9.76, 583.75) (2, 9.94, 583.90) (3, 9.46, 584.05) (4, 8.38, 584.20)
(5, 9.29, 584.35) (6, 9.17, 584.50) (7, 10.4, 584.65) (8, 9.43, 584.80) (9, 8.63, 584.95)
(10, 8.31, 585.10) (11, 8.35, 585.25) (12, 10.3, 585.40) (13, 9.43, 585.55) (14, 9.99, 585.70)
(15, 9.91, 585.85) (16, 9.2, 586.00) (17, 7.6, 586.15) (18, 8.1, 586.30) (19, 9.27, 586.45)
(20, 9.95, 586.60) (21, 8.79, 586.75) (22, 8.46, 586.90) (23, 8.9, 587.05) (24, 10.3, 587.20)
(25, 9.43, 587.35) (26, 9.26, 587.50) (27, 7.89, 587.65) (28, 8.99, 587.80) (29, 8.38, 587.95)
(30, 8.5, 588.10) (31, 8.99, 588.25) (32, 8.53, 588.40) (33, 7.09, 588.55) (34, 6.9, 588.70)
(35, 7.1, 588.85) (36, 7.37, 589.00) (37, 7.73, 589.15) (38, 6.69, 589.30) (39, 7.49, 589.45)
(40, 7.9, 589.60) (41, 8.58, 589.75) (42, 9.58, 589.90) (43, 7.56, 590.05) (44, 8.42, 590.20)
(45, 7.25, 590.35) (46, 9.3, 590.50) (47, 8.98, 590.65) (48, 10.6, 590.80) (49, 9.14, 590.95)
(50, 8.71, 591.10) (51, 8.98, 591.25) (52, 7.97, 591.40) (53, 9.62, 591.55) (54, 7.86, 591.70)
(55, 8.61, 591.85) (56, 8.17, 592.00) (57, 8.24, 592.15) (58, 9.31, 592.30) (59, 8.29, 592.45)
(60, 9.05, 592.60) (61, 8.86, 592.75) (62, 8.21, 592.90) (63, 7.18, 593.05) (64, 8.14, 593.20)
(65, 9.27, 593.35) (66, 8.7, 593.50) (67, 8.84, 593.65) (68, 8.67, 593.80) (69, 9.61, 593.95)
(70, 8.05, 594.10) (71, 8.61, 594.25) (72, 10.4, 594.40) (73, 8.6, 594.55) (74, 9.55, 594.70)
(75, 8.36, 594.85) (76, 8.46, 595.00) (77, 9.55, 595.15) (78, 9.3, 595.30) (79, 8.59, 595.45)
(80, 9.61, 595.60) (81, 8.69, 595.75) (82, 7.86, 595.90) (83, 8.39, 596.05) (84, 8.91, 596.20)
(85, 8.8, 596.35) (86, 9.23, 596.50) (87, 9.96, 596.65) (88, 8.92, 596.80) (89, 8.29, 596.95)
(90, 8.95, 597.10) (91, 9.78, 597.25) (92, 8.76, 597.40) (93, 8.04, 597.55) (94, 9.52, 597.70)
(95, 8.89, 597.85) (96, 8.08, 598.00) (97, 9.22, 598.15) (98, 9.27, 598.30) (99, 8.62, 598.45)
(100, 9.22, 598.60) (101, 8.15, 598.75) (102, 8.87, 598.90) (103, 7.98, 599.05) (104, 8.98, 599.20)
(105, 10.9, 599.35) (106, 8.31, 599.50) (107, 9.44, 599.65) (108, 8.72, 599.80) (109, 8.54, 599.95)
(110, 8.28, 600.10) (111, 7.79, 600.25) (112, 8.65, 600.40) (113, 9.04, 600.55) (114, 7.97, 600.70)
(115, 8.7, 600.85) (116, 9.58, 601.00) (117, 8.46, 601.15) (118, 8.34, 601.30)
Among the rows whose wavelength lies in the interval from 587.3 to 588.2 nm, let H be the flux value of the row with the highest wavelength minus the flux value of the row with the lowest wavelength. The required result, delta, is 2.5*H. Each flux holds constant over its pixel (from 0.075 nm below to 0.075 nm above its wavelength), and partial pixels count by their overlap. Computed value -2.3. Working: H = -0.9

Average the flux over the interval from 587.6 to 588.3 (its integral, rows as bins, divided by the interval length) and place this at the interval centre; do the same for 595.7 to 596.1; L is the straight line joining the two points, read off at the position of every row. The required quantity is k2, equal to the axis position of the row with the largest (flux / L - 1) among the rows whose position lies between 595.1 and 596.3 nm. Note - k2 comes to 595.60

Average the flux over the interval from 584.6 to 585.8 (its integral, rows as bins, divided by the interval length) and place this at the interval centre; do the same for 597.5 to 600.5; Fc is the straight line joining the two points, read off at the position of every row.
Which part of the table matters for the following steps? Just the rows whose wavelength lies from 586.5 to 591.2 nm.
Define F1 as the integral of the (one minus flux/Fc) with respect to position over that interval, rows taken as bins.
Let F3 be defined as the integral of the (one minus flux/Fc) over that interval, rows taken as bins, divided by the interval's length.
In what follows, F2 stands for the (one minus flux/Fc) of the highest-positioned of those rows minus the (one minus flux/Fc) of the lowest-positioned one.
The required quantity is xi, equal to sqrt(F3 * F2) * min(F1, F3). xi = 0.0073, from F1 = 0.365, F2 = 0.11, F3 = 0.078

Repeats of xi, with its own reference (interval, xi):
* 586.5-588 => 0.0014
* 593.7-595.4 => -0.0002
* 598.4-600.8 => 0.0001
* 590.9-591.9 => 0.0022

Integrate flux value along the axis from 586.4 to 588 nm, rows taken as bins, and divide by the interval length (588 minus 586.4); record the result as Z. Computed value 9.1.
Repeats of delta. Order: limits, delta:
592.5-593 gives -2.1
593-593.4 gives 5.2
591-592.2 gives -1.2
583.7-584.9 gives -0.8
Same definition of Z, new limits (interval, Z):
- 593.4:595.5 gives 9.0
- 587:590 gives 8.3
